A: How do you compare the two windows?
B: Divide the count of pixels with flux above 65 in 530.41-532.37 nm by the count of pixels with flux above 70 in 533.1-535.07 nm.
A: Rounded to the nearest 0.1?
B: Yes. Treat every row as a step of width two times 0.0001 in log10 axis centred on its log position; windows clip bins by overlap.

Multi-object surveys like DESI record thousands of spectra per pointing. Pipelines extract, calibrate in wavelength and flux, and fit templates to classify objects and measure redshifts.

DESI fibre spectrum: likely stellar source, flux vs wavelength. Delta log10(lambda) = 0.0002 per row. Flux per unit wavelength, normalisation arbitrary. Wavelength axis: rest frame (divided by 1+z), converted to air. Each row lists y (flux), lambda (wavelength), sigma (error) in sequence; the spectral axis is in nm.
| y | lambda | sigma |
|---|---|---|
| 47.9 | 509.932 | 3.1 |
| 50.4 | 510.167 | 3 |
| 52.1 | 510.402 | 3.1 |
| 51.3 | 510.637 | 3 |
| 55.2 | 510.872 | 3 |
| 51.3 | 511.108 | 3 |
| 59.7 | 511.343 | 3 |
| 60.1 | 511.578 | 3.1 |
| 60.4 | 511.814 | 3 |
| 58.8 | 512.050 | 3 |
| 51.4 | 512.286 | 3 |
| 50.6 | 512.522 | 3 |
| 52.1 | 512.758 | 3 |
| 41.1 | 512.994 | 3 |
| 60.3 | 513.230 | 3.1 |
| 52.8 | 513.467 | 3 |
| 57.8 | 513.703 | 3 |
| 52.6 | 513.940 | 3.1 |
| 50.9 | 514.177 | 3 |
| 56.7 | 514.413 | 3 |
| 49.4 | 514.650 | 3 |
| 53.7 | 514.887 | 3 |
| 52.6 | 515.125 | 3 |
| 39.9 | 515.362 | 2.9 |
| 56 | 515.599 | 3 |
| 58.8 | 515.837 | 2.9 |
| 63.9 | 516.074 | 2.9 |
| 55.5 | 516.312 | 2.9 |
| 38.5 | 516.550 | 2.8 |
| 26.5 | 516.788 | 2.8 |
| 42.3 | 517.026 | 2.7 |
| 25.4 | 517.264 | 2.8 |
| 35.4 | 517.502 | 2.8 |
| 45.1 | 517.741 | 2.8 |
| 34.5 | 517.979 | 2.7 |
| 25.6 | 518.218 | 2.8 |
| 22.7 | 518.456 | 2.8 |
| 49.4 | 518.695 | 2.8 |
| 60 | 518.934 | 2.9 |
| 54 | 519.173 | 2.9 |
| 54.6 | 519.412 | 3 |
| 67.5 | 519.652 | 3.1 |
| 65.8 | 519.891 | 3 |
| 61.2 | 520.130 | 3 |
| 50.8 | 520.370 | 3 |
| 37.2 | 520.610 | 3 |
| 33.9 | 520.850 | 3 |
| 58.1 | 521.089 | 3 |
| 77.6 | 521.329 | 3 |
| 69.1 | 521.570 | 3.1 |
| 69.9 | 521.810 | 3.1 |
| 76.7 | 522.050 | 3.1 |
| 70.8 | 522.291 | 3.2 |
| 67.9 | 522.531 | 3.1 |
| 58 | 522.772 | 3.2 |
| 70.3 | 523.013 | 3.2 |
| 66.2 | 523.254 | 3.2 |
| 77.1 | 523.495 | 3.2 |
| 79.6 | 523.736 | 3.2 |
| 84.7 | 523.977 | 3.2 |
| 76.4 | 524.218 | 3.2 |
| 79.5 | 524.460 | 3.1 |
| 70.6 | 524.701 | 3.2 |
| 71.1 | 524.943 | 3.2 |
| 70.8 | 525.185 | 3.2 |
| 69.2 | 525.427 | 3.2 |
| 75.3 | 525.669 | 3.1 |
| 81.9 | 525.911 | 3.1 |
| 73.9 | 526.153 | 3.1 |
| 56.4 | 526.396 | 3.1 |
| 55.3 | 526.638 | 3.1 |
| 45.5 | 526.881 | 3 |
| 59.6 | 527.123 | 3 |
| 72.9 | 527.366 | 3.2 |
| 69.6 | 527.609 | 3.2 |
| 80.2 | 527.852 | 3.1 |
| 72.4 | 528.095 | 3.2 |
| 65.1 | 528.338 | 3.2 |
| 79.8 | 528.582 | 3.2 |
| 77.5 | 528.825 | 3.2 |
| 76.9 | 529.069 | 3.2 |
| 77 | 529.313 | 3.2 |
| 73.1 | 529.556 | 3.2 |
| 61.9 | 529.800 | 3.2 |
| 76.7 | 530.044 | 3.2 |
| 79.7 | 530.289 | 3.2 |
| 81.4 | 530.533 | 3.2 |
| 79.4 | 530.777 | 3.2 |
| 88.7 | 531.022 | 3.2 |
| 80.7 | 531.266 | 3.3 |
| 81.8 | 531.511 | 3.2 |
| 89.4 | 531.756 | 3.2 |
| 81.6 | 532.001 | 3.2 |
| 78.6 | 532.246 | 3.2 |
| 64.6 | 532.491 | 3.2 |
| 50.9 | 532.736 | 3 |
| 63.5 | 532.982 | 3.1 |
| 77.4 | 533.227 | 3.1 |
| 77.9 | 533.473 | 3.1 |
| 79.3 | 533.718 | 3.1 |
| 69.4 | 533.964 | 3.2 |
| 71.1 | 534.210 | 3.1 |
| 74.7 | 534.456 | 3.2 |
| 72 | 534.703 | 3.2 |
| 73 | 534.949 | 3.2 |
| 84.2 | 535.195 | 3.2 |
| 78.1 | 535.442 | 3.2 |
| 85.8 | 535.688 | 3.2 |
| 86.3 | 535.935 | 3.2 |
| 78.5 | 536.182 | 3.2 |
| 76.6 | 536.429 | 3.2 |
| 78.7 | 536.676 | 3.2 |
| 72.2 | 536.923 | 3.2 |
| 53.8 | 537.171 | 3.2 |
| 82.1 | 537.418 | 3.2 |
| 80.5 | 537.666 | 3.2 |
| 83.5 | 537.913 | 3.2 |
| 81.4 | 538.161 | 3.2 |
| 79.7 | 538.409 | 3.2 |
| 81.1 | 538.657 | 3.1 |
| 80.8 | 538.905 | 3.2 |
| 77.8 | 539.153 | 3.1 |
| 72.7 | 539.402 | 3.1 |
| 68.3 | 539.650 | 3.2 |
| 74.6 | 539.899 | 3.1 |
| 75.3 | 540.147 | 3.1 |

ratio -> 1.1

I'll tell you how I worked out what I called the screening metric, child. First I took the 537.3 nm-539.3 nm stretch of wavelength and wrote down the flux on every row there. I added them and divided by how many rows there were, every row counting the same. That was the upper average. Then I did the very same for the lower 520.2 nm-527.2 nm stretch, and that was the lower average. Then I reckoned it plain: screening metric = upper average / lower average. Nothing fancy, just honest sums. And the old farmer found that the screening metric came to 1.2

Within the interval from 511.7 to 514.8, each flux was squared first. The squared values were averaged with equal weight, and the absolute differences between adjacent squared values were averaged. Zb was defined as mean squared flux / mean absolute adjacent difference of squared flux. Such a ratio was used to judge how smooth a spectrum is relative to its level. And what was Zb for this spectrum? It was 4.5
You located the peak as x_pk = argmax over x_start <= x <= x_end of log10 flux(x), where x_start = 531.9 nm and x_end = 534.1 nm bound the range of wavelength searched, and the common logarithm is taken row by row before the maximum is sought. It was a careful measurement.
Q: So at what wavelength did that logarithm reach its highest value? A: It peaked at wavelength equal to 532.001 nm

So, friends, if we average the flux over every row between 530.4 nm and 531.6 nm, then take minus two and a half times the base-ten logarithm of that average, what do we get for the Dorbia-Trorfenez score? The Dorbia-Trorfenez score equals -4.790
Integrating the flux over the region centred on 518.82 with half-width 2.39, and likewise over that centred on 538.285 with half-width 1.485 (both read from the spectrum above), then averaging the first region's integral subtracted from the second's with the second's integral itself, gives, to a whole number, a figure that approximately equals 120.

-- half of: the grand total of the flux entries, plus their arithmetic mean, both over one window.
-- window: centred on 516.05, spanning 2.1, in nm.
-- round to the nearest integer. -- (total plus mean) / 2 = 241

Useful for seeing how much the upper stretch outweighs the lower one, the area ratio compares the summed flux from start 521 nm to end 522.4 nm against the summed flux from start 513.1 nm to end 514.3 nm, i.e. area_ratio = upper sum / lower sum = 1.5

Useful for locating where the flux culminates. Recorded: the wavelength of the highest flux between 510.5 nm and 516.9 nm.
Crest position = 516.074 nm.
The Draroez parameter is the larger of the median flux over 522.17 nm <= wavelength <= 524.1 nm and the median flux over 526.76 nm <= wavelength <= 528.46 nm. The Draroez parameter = 71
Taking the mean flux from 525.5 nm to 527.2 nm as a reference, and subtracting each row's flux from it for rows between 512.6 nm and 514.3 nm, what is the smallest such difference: 4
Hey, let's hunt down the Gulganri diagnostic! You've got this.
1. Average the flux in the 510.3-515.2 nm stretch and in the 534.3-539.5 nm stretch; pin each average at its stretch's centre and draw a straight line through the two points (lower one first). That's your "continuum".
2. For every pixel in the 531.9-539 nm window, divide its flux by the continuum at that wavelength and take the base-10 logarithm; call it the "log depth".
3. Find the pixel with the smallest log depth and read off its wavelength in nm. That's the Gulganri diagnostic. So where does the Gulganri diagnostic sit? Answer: 537.171 nm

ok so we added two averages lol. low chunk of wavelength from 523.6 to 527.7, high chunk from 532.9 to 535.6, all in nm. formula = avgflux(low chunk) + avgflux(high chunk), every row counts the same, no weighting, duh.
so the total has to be 145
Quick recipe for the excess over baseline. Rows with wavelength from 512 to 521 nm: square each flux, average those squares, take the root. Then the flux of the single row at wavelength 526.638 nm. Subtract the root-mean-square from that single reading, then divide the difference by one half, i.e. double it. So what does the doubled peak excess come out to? 11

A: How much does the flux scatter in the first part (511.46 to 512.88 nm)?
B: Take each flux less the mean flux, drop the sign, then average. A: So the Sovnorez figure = 4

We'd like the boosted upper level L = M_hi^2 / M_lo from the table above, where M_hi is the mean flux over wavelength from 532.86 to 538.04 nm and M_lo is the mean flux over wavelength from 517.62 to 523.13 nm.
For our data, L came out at 104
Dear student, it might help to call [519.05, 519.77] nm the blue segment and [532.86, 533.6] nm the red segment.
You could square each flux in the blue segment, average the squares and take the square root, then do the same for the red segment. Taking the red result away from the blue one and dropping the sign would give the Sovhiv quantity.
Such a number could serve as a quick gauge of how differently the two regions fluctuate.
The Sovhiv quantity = 14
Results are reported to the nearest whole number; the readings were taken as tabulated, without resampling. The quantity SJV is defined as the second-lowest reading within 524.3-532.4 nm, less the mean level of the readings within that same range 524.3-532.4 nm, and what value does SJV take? -18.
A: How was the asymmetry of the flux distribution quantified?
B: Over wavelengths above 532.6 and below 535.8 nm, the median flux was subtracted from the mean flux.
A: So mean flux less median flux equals -1.1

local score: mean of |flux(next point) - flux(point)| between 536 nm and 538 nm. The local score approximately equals 8.8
